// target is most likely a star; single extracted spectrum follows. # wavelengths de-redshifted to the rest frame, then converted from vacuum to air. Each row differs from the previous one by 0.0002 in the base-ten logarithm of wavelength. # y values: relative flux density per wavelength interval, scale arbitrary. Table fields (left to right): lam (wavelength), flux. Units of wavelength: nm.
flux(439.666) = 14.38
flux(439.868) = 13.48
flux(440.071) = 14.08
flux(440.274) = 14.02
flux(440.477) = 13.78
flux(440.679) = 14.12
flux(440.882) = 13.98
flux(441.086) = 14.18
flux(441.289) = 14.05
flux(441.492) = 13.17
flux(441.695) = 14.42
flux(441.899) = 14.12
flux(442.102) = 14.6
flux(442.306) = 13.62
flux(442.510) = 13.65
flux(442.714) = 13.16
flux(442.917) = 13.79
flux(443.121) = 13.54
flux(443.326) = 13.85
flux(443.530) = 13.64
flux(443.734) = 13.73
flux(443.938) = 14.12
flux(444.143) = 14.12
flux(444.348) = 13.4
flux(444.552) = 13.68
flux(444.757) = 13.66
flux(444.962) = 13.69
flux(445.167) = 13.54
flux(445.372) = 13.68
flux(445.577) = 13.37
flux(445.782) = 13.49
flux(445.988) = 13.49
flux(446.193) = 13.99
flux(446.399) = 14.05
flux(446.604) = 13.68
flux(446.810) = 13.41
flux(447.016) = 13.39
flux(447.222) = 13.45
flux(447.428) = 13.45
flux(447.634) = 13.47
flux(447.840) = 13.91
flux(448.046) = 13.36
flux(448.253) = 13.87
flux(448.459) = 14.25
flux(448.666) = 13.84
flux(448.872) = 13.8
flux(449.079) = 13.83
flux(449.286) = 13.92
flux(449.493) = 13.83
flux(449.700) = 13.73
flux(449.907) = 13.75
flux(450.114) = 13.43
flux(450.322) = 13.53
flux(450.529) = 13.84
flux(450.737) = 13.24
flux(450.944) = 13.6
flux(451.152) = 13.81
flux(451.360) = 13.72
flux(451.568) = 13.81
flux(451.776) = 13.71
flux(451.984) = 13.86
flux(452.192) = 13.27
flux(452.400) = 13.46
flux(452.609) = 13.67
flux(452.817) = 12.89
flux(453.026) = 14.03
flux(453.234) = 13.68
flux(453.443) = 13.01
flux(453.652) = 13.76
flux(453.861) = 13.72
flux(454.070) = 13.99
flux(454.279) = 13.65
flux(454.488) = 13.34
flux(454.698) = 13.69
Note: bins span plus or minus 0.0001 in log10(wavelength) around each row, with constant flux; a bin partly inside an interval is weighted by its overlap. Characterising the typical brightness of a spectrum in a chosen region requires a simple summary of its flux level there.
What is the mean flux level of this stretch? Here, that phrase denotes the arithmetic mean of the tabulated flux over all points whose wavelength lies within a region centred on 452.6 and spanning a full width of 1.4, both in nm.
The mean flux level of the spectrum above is 13.55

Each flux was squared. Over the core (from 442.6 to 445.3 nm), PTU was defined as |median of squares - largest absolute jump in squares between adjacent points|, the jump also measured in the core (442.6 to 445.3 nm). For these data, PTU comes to 167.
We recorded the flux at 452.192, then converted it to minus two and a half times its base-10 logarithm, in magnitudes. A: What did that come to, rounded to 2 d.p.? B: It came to -2.81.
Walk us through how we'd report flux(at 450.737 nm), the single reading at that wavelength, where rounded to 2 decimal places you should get 13.24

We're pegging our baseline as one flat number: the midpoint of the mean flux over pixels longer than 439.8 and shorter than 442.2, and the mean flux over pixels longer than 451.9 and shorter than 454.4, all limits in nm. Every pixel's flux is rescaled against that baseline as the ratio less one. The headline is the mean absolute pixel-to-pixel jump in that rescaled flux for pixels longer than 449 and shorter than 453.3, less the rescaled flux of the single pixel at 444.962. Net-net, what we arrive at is 0.029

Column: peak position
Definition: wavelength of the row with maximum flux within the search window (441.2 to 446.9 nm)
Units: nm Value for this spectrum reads 442.102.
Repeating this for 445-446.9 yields 446.399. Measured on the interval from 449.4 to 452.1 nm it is 451.984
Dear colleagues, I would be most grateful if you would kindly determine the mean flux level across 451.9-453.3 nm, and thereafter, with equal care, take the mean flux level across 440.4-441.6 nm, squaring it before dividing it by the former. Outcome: 14.2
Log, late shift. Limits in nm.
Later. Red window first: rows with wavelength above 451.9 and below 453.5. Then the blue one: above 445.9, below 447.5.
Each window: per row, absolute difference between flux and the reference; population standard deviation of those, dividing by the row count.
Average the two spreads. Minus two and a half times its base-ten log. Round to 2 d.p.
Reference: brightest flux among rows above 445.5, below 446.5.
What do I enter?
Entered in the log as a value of 1.26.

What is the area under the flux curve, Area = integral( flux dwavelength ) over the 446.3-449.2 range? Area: 40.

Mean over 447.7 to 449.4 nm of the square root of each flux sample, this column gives 3.72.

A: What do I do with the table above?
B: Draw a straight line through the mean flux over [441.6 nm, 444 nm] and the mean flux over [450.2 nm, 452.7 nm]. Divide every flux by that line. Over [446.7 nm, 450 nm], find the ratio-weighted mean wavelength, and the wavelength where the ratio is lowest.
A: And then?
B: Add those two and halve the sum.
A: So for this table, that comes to 448.21 nm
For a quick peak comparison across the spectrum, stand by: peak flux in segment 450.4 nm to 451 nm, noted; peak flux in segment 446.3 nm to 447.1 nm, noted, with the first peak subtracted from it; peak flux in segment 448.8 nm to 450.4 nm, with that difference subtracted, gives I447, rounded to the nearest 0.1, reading 13.7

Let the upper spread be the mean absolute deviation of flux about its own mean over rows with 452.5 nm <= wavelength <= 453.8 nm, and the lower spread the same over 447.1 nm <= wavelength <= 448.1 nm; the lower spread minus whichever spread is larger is -0.218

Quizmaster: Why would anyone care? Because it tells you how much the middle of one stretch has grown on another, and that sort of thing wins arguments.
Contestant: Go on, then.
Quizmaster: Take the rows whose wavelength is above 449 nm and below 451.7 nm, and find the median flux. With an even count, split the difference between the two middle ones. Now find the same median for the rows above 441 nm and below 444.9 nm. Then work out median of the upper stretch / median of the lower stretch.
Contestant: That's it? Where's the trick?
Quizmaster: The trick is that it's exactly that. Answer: 1.00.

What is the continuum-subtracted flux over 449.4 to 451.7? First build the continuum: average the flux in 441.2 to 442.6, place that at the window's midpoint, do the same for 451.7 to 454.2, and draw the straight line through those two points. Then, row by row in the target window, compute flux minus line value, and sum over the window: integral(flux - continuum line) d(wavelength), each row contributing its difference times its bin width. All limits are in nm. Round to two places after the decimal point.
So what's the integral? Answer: -0.01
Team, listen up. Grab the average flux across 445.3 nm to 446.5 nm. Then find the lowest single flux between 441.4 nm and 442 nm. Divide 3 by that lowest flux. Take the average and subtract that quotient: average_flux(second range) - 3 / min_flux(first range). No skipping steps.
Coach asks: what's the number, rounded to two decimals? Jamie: 13.45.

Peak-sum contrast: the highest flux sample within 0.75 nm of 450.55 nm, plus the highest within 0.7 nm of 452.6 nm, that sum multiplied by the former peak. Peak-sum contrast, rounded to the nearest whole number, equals 386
